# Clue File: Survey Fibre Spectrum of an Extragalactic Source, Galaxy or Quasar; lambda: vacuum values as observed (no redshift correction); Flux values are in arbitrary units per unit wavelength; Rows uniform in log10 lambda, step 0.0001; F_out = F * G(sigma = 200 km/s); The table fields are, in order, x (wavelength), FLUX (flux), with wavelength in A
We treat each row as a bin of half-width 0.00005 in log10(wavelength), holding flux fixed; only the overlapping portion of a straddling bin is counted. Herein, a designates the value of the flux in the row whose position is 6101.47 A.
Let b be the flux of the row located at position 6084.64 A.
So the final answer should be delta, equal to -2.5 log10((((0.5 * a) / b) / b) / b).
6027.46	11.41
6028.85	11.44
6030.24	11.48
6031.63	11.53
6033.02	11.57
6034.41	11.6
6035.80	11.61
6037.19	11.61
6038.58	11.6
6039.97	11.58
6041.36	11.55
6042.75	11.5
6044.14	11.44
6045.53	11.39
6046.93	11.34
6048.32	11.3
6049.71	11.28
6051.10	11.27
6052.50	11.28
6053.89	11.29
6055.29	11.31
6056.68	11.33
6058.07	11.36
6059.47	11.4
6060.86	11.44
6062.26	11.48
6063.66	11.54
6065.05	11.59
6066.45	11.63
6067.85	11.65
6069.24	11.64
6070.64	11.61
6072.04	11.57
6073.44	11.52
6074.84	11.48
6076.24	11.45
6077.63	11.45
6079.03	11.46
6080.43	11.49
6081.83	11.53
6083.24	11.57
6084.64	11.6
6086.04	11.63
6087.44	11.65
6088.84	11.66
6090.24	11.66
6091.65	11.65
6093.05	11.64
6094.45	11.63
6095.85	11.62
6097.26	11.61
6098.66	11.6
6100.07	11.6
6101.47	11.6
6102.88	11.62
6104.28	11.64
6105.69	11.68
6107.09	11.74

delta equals 6.07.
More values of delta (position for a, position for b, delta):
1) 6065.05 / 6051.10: 5.98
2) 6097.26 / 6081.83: 6.05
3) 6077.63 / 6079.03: 6.05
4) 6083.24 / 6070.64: 6.08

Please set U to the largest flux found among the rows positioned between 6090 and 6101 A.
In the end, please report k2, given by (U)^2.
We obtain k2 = 136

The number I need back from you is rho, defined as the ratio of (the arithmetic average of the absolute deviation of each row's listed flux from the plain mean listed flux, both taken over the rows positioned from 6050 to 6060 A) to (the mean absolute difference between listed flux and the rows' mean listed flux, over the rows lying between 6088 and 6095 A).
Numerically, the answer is 3.6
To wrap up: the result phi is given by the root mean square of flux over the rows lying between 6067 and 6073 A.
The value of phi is 11.6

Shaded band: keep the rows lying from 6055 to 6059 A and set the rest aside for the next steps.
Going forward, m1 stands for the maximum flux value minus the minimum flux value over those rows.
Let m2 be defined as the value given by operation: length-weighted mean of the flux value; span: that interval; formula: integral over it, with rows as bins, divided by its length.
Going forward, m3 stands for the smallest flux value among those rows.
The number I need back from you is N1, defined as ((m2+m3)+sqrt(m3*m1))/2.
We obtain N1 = 11.7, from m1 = 0.05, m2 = 11.4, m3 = 11.31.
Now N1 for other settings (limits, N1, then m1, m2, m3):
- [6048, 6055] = 11.6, 0.03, 11.3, 11.27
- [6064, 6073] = 12.1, 0.08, 11.6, 11.57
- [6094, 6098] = 11.9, 0.02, 11.6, 11.61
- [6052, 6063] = 12.1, 0.20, 11.4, 11.28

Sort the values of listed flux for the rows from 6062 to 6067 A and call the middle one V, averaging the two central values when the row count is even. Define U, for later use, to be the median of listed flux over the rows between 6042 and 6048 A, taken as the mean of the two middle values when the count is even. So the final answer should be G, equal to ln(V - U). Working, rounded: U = 11.4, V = 11.6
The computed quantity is -1.9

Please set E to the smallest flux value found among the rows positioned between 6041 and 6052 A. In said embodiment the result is 11.27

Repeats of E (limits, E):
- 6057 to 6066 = 11.36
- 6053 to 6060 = 11.29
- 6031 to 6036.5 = 11.53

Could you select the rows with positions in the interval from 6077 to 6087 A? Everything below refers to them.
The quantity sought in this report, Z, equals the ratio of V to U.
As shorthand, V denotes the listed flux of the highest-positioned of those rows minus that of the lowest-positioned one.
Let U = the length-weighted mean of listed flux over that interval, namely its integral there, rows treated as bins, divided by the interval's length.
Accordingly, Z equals 0.016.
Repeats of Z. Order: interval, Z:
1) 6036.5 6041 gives -0.003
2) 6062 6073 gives 0.008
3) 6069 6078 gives -0.016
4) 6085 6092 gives 0.002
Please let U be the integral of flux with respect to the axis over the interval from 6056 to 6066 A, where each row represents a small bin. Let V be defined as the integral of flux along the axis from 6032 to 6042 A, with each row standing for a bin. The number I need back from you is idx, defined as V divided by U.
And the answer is 1.01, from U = 115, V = 116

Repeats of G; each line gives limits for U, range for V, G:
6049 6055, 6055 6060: -2.7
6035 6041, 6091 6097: -3.5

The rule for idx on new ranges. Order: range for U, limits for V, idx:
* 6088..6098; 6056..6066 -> 0.98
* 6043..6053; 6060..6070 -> 1.02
